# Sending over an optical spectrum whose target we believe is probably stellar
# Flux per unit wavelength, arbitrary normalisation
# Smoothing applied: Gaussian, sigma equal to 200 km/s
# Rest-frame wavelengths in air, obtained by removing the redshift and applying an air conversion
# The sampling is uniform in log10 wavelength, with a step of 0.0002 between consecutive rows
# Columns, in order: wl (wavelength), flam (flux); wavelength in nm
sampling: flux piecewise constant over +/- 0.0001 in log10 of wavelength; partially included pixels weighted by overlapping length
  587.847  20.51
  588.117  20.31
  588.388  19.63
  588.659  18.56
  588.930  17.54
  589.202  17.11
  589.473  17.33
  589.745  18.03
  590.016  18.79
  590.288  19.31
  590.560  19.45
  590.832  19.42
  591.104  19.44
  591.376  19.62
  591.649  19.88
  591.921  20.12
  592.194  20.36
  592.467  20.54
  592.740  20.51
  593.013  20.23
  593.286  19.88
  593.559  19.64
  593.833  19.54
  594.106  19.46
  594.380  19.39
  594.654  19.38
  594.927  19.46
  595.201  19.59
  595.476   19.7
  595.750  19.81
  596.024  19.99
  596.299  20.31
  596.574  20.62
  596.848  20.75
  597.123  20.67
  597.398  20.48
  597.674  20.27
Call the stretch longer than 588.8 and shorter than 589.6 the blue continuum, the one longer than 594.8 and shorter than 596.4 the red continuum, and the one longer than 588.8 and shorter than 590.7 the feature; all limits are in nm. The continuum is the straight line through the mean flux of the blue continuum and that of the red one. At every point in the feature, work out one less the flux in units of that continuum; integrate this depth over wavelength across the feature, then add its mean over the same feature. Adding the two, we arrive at -0.11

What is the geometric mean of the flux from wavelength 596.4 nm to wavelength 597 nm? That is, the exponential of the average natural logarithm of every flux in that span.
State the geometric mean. 20.7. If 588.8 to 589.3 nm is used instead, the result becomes 17.3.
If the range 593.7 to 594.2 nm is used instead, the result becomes 19.5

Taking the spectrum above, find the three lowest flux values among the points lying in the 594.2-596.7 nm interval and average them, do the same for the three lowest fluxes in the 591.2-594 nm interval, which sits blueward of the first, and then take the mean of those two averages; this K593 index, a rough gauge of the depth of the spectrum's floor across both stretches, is 19.5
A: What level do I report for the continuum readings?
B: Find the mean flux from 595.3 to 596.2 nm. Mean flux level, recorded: 19.8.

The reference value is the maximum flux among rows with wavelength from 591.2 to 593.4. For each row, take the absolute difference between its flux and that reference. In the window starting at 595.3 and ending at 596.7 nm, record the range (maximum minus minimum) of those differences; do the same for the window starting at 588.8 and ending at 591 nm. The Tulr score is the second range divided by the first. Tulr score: 3.1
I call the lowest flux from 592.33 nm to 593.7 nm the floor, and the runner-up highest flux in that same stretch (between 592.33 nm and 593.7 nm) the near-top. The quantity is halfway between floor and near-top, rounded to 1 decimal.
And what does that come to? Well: 20.1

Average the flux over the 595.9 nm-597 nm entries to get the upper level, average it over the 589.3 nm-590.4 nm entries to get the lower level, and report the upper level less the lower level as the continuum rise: 2.1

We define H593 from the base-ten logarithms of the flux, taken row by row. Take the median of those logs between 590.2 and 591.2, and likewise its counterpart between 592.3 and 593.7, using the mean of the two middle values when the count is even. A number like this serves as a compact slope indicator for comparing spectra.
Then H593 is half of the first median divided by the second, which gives 0.493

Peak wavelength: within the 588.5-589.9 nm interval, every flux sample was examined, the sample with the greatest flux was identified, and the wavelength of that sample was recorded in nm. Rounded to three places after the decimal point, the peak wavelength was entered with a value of 588.659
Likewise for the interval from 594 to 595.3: 595.201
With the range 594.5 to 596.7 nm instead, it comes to 596.574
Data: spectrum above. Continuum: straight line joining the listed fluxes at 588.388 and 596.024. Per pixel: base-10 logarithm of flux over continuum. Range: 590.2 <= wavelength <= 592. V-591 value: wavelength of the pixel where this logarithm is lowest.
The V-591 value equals 590.288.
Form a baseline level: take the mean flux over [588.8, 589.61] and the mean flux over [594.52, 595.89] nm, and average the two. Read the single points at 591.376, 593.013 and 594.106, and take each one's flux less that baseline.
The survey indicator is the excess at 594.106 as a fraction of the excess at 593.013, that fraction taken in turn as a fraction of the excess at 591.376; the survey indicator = 0.5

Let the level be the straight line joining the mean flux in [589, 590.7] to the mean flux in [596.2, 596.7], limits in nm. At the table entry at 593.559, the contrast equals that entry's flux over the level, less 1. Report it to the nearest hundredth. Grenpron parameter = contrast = 0.01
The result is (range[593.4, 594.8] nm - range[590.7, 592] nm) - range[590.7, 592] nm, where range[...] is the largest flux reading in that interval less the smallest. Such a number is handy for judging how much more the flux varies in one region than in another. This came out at -1.1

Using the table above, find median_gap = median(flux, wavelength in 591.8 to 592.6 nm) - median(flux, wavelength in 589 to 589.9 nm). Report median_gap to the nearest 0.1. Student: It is 3.0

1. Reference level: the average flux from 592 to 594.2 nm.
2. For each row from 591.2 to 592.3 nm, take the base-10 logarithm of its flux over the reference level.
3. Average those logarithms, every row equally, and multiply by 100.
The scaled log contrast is -0.1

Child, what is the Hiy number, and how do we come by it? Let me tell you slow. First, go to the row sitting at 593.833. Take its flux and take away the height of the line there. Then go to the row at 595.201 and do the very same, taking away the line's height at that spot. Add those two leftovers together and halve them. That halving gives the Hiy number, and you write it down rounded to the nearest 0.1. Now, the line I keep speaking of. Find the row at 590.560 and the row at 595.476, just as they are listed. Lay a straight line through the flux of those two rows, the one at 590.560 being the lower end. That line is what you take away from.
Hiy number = -0.1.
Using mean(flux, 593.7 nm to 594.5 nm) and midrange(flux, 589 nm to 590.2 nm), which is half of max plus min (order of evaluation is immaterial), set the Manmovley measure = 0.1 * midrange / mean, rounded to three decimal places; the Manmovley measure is 0.092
